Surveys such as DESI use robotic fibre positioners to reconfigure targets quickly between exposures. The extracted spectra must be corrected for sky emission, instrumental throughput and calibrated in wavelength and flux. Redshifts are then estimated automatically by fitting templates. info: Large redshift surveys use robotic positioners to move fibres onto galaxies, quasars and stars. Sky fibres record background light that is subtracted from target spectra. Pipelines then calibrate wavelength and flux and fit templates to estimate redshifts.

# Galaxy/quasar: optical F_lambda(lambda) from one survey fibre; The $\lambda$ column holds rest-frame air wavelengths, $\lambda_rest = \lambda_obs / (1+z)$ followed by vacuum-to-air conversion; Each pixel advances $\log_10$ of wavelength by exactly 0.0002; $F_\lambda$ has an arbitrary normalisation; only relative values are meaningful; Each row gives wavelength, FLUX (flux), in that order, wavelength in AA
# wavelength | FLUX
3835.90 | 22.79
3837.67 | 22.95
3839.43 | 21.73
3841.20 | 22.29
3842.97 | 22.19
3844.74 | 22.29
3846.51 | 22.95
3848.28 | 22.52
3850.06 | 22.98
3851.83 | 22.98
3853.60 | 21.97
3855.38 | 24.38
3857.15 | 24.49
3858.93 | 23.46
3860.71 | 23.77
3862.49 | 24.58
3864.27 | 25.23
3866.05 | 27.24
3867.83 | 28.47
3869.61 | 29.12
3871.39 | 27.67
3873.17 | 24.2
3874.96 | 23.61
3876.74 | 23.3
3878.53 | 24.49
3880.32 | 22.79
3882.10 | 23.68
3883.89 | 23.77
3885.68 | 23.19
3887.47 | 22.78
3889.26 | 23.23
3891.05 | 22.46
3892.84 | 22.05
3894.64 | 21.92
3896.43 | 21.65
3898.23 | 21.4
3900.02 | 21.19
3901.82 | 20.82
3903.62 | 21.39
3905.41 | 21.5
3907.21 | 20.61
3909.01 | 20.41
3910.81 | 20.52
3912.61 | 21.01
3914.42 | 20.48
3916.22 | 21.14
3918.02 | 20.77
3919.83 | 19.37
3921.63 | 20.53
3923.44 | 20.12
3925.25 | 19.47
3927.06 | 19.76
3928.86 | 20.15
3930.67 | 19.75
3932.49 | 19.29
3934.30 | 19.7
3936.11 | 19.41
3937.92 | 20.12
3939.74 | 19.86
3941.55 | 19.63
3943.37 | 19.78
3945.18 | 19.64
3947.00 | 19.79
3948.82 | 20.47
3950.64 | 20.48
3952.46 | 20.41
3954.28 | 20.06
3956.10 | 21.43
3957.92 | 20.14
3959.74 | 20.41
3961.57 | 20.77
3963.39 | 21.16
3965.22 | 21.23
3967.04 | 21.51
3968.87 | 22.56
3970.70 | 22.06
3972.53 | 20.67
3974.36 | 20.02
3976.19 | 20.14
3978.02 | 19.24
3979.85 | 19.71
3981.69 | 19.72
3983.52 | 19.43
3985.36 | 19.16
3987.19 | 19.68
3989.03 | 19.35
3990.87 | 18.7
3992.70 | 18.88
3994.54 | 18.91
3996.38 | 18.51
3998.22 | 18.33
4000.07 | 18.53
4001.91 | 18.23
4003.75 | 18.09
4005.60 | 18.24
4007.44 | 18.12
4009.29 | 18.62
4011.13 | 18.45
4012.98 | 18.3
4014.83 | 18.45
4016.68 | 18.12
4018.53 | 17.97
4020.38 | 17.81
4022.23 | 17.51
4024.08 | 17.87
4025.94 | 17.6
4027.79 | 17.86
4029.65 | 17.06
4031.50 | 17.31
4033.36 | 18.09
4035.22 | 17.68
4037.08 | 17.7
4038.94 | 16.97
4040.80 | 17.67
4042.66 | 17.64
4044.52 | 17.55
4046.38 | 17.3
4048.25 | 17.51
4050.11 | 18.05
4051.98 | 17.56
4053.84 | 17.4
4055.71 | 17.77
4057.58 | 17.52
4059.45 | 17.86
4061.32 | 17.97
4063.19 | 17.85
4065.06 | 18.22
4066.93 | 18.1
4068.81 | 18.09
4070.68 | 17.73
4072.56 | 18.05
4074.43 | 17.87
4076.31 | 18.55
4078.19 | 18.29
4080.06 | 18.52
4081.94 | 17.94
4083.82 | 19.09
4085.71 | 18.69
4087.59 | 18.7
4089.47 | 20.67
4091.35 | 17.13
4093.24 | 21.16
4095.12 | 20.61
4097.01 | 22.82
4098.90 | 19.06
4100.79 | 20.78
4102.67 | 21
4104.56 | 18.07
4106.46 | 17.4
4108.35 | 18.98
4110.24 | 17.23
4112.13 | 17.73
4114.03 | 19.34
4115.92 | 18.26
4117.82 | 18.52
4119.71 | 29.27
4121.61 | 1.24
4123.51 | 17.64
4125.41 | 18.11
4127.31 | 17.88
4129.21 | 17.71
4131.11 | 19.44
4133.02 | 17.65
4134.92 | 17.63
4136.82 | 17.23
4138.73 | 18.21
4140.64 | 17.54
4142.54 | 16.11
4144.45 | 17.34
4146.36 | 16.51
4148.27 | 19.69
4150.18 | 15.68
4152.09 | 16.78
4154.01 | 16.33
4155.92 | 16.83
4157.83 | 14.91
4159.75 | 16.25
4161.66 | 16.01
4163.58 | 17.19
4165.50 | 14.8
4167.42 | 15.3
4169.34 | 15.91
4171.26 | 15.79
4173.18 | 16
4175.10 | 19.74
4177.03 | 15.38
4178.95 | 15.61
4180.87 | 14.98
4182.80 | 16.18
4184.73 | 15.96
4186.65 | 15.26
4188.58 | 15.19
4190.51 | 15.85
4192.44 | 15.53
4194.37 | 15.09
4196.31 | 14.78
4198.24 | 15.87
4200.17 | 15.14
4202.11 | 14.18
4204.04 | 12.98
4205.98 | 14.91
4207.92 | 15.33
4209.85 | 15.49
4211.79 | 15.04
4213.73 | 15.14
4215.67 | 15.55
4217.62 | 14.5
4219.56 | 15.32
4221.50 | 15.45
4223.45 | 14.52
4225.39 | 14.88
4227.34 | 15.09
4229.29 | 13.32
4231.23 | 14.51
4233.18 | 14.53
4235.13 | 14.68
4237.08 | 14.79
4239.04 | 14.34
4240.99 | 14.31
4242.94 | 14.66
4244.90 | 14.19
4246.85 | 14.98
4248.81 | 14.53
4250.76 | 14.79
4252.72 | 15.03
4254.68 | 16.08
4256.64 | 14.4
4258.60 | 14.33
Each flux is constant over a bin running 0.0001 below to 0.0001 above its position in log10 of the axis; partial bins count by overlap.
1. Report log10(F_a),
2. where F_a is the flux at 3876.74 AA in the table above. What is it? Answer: 1.37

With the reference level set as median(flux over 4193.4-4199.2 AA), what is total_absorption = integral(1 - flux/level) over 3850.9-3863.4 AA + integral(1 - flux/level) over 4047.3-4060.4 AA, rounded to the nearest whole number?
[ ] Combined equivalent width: -9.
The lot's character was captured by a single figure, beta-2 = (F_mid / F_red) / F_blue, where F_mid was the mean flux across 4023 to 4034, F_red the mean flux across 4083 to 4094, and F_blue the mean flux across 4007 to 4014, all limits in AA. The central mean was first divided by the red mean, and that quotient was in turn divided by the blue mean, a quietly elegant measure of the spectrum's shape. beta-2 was 0.050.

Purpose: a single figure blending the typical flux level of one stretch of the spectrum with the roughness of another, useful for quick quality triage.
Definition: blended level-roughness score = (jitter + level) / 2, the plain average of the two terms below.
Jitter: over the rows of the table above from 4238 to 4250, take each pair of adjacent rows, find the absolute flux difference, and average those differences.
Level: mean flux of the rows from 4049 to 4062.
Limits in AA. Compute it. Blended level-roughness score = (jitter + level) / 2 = 9.1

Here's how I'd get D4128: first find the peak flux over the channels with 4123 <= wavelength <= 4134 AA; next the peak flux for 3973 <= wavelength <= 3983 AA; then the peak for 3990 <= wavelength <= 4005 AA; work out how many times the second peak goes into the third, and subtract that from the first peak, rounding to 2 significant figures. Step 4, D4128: 19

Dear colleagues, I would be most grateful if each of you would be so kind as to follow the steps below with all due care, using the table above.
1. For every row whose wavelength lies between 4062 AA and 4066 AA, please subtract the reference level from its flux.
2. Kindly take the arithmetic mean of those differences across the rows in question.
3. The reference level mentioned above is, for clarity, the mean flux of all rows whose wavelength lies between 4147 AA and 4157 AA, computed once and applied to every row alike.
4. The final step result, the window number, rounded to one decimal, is 1.0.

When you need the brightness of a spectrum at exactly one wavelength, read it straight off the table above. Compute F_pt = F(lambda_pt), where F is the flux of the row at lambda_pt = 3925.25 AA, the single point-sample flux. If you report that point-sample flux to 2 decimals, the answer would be 19.47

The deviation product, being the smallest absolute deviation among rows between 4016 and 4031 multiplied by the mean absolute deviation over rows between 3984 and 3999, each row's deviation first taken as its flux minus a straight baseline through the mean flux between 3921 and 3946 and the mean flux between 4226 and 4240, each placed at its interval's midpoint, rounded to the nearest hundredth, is 0.06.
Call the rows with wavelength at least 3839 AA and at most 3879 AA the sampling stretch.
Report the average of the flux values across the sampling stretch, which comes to 24.2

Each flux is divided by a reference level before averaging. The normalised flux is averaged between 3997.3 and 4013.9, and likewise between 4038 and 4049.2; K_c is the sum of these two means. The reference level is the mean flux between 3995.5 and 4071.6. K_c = 2.00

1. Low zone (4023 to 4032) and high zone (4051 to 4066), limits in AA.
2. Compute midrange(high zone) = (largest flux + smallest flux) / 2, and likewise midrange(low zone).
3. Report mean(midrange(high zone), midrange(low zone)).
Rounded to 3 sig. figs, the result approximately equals 17.6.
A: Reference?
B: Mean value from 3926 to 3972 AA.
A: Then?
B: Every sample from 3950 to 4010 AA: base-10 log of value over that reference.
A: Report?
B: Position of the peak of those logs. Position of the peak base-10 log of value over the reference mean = 3968.87 AA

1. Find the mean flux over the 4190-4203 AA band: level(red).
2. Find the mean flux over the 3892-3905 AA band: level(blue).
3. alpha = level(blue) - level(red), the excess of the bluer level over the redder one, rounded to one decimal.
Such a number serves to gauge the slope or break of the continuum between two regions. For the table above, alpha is 6.3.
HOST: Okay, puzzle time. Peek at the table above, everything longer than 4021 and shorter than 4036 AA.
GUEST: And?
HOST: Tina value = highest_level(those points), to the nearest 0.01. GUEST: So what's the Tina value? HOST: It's 18.09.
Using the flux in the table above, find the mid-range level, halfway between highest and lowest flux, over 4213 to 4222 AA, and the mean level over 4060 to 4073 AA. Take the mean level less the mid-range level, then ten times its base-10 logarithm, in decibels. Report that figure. 4.7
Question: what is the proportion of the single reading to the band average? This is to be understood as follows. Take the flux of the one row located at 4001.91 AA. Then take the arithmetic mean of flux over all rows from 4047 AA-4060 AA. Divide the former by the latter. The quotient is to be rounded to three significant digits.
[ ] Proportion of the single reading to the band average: 1.03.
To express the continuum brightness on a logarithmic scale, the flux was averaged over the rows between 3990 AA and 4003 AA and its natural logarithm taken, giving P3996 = 2.92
